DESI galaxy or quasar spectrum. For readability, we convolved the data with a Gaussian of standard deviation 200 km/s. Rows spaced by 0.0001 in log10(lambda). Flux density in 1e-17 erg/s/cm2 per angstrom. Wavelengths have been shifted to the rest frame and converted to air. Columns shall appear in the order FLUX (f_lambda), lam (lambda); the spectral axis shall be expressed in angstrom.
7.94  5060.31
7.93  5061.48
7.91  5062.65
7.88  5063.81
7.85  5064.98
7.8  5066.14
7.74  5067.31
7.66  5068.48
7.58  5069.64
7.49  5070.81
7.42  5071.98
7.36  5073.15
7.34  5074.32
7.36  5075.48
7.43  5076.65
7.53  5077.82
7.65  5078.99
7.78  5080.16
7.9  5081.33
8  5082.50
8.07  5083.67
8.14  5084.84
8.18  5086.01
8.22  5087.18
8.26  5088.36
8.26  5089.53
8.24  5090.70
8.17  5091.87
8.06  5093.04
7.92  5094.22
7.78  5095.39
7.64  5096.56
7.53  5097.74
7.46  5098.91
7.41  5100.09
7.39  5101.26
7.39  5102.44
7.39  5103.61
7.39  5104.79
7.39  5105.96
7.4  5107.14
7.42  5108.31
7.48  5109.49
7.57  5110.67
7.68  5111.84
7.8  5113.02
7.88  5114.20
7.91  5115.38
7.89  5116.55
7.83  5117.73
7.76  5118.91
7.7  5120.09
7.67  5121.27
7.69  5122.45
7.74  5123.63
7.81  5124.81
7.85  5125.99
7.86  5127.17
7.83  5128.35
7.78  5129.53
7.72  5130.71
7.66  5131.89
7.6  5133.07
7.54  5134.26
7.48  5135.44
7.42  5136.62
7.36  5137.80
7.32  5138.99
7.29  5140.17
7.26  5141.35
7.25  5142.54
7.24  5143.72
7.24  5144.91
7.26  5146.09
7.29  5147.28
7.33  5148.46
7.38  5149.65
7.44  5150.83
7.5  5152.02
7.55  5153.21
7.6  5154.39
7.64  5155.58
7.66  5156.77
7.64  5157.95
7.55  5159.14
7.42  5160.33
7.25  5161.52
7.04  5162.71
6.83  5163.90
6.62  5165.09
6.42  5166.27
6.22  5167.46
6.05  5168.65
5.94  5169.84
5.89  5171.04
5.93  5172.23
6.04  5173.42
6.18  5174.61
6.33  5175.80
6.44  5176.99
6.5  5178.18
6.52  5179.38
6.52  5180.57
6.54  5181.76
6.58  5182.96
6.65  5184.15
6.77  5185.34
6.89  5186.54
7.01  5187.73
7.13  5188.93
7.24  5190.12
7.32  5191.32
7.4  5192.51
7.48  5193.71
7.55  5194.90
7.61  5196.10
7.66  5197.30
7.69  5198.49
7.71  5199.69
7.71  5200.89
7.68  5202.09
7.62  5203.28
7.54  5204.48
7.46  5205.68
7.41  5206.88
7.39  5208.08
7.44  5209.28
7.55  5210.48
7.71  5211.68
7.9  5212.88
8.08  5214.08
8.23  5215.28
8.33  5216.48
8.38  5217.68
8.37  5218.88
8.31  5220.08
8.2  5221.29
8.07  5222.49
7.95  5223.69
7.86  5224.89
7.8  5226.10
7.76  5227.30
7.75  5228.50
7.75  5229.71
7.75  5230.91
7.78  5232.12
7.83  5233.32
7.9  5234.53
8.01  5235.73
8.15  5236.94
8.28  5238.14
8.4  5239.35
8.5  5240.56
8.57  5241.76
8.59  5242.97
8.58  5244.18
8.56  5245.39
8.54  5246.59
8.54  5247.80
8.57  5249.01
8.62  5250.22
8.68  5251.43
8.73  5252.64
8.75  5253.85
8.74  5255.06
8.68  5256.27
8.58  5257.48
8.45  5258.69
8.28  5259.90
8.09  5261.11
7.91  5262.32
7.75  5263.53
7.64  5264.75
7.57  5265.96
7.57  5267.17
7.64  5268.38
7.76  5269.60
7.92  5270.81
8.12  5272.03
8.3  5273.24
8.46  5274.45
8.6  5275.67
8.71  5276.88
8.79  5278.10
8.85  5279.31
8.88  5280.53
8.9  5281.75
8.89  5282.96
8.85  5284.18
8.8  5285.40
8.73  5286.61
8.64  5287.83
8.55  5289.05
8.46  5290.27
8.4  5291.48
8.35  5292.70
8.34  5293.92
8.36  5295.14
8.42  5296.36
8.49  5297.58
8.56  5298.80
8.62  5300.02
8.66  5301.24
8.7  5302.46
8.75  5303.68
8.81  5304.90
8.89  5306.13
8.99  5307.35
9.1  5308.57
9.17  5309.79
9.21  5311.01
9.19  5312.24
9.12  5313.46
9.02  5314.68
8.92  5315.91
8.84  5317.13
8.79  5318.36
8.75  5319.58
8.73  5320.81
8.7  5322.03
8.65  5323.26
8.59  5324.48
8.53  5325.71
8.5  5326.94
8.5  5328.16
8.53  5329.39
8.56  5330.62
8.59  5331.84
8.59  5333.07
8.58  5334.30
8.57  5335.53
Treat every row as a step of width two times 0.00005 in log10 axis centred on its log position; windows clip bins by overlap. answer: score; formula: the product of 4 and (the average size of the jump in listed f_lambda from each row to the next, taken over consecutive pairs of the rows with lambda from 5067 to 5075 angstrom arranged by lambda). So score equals 0.27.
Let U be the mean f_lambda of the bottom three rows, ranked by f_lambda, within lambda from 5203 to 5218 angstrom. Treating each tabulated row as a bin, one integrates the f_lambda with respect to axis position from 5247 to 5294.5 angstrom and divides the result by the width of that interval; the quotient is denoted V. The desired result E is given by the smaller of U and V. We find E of 7.41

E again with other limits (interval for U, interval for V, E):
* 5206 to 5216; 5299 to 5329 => 7.41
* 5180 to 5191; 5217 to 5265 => 6.55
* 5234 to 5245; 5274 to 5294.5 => 8.02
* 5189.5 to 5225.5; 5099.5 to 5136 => 7.32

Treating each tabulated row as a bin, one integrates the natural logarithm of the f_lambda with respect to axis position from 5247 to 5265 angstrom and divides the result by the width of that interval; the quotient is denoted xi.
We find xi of 2.13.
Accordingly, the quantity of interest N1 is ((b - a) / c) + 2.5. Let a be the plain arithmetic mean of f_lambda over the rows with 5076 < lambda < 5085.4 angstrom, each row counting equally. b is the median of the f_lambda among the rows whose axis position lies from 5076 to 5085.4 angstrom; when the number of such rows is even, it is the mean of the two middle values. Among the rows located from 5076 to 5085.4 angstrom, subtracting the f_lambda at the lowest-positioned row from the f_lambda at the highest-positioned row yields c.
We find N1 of 2.54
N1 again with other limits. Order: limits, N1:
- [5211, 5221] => 2.68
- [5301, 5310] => 2.43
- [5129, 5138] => 2.50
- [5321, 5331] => 2.68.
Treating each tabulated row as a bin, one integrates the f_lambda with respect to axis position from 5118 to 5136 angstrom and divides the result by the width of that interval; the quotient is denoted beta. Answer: 7.7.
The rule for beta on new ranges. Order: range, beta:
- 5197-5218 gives 7.7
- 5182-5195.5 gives 7.1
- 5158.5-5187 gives 6.5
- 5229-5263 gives 8.3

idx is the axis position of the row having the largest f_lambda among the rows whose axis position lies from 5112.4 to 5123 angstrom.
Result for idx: 5115.38 angstrom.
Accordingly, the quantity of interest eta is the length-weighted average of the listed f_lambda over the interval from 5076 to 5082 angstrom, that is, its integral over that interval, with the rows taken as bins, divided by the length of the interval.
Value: 7.7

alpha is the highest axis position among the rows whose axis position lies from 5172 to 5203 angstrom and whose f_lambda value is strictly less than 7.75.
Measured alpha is 5202.09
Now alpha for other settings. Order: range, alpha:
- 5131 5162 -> 5161.52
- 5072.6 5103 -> 5102.44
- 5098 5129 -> 5123.63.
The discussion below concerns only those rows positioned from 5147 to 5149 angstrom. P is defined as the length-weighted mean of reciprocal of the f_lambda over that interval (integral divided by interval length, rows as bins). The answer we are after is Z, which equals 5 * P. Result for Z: 0.69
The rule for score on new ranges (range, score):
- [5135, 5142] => 0.18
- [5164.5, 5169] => 0.76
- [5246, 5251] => 0.11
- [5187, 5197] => 0.34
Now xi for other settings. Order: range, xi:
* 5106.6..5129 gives 2.04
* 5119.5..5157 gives 2.02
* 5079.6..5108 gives 2.05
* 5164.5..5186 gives 1.85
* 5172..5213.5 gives 1.96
